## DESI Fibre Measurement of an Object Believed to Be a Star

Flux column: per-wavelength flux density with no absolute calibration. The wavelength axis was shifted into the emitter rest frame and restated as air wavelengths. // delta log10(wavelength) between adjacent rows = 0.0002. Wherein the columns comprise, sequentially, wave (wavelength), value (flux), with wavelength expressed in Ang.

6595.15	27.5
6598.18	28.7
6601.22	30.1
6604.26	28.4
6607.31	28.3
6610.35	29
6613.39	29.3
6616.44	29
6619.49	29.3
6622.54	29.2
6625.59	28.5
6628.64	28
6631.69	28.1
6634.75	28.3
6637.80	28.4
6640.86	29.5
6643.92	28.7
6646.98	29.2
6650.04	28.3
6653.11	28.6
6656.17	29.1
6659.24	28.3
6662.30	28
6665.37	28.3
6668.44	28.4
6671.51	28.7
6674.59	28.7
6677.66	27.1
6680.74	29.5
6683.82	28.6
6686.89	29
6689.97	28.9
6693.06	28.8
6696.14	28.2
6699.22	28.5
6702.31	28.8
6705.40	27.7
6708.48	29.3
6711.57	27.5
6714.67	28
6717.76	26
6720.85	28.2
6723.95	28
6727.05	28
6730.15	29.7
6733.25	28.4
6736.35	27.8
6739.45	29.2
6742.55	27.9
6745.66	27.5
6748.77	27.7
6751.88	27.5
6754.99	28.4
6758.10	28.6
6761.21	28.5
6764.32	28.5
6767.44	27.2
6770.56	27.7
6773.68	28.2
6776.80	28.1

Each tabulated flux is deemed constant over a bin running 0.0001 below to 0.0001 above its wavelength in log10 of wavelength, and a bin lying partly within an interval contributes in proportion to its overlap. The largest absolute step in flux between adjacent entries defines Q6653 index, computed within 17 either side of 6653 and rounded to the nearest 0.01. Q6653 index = 1.10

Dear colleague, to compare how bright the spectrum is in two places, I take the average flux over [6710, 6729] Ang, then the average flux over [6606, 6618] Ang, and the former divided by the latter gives 0.96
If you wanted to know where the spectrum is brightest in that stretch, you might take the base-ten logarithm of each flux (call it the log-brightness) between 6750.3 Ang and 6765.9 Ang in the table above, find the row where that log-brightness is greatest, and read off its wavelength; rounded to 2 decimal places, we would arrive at 6758.10 Ang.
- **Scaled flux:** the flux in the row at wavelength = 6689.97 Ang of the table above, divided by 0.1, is 289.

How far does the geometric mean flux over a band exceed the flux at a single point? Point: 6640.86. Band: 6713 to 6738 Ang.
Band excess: -1.5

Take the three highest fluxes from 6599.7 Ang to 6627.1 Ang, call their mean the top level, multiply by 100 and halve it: 1478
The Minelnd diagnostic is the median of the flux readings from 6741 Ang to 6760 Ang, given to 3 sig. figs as 27.8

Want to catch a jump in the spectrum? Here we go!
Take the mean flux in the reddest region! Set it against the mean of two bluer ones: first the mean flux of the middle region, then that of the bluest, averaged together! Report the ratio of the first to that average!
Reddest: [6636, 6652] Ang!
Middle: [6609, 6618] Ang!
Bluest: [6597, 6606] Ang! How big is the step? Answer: 0.991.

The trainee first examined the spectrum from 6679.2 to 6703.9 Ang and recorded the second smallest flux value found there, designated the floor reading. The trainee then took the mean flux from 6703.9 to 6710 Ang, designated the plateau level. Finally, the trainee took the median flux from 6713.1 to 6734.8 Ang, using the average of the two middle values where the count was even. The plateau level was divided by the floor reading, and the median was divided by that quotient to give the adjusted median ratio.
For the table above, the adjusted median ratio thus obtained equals 28.0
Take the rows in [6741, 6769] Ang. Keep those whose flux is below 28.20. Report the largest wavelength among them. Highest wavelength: 6767.44 Ang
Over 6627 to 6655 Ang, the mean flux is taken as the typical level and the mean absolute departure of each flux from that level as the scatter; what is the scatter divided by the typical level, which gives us 0.0135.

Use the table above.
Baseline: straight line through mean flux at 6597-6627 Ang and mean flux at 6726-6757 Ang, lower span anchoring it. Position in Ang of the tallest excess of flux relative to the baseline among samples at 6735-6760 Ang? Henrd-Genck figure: 6739.45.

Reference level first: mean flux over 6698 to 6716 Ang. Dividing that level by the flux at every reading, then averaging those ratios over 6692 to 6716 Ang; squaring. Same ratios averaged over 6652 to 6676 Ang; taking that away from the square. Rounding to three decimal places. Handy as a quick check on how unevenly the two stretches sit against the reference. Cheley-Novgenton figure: 0.005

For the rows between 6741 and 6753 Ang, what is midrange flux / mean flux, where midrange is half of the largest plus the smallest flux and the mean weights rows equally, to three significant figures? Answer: 1.00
